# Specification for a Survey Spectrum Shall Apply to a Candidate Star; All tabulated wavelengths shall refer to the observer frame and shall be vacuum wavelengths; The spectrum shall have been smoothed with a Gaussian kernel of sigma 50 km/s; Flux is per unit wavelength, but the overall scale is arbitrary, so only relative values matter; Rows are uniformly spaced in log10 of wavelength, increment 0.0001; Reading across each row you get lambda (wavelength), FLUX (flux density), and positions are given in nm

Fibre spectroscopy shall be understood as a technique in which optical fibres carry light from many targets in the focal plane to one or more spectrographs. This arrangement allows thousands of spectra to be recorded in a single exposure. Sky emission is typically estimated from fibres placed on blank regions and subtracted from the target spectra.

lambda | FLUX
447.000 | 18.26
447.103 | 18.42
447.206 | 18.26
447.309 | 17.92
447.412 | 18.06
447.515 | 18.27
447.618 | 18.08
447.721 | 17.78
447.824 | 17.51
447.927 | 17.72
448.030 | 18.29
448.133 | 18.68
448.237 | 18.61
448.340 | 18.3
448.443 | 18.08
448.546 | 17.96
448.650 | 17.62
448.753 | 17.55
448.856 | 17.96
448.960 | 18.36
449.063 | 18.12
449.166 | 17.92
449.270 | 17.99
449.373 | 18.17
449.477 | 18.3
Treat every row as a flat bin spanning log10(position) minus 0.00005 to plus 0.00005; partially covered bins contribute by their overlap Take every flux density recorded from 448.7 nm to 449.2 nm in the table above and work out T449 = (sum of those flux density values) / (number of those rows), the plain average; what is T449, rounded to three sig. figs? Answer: 18.0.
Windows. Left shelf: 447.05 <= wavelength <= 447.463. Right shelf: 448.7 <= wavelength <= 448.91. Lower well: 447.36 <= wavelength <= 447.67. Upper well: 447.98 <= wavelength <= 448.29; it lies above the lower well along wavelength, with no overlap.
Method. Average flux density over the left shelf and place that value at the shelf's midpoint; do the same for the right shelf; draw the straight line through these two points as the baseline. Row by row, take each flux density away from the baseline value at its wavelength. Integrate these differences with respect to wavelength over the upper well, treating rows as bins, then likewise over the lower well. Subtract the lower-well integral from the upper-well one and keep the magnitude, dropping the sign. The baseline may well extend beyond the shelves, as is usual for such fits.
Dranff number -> 0.171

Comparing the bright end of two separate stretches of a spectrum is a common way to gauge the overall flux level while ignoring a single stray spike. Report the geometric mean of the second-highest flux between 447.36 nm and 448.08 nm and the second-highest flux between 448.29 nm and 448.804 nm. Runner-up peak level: 18.2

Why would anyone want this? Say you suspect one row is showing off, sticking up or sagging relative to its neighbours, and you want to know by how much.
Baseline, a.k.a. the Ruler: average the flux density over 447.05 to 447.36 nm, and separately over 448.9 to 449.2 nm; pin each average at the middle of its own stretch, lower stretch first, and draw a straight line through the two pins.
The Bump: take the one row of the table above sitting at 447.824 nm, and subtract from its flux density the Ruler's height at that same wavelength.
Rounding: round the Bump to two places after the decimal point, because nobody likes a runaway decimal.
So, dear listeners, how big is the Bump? -0.67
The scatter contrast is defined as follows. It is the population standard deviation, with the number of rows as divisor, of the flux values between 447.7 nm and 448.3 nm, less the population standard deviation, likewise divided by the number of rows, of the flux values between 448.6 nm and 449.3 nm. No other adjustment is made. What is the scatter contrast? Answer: 0.194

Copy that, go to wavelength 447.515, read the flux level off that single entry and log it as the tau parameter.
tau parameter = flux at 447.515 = 18.27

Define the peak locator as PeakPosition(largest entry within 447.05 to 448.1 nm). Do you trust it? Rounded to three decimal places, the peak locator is 447.103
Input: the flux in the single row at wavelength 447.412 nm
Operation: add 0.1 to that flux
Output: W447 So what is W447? 18.2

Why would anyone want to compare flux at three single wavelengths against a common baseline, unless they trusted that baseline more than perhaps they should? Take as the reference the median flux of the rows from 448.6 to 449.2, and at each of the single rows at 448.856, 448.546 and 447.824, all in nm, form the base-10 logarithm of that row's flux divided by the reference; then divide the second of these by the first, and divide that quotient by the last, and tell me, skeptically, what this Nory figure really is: -95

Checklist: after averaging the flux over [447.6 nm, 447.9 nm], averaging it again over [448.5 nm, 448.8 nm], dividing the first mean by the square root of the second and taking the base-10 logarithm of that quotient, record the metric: 0.626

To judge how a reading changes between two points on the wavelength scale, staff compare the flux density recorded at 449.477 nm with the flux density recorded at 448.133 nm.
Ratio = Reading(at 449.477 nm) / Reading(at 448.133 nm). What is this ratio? 0.98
